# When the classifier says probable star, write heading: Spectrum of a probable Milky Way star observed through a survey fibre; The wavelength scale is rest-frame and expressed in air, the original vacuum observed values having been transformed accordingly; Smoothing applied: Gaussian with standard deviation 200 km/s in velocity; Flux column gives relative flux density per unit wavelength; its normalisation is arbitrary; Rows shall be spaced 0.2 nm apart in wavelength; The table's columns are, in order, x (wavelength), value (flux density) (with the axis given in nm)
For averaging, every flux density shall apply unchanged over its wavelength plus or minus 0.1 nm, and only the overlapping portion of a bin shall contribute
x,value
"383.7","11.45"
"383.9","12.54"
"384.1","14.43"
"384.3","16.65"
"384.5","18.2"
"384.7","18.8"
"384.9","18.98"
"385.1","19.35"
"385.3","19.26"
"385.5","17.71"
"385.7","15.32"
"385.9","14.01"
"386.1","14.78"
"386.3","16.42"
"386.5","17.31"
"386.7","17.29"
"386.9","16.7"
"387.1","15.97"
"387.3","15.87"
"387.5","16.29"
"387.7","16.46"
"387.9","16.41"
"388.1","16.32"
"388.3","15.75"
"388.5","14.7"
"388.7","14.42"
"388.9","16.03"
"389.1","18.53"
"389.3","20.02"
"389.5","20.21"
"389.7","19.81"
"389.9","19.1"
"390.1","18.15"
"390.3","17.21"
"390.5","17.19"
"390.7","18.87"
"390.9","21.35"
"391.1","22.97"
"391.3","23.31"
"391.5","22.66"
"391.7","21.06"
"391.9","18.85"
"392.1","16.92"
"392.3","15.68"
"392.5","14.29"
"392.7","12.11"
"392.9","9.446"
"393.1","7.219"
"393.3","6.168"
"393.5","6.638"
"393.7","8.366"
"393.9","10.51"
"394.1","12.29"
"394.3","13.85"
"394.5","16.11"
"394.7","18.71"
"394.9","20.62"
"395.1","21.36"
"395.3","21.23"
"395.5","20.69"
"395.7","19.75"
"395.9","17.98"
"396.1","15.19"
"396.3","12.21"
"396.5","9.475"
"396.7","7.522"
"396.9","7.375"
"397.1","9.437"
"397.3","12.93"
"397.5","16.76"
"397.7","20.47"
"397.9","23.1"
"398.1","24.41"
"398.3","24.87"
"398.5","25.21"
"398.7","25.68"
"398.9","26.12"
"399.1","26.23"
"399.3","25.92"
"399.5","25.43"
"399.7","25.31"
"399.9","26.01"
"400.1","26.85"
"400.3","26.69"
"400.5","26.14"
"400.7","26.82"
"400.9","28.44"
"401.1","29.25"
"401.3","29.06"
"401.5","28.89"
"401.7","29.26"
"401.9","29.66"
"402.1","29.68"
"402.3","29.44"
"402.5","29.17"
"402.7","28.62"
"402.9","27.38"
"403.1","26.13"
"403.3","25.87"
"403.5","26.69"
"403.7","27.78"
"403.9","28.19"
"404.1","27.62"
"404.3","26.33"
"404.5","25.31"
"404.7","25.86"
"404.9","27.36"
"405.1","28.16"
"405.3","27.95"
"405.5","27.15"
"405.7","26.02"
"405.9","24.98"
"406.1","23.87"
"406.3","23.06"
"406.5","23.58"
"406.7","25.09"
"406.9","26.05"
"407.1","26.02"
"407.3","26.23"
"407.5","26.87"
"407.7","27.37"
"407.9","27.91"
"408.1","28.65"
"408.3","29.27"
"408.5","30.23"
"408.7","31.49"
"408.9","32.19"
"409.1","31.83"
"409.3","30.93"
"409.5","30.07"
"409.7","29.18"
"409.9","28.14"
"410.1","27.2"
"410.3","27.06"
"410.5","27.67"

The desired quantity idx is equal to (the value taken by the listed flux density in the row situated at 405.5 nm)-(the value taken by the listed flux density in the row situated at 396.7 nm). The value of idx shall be 20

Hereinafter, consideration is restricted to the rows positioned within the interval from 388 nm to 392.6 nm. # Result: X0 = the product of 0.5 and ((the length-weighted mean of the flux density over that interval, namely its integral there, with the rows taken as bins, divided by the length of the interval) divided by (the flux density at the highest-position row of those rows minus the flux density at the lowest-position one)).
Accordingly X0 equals -5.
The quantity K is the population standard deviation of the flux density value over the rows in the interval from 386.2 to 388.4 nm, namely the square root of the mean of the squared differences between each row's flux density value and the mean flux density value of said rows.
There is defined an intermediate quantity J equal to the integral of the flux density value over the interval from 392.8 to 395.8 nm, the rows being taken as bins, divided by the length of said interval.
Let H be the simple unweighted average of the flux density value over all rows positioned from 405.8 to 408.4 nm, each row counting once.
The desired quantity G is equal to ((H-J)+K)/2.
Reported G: 6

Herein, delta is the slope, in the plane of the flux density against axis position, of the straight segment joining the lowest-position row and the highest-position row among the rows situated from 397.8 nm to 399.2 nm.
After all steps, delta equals 2.6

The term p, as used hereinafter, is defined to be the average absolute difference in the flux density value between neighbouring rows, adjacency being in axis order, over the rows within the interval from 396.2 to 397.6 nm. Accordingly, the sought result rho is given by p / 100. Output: 0.024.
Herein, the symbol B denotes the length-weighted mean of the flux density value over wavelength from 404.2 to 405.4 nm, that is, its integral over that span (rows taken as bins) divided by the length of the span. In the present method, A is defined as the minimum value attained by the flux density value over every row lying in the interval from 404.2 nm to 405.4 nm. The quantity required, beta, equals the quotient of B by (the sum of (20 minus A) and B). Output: 1.25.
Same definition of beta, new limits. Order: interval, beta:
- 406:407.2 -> 1.14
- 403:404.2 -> 1.28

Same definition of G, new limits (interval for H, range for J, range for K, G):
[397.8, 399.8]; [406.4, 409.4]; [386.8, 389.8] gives -1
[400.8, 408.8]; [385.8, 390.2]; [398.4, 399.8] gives 5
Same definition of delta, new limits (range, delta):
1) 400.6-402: 2.4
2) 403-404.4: 0.2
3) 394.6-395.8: 1.0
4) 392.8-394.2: 2.4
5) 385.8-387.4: 1.3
